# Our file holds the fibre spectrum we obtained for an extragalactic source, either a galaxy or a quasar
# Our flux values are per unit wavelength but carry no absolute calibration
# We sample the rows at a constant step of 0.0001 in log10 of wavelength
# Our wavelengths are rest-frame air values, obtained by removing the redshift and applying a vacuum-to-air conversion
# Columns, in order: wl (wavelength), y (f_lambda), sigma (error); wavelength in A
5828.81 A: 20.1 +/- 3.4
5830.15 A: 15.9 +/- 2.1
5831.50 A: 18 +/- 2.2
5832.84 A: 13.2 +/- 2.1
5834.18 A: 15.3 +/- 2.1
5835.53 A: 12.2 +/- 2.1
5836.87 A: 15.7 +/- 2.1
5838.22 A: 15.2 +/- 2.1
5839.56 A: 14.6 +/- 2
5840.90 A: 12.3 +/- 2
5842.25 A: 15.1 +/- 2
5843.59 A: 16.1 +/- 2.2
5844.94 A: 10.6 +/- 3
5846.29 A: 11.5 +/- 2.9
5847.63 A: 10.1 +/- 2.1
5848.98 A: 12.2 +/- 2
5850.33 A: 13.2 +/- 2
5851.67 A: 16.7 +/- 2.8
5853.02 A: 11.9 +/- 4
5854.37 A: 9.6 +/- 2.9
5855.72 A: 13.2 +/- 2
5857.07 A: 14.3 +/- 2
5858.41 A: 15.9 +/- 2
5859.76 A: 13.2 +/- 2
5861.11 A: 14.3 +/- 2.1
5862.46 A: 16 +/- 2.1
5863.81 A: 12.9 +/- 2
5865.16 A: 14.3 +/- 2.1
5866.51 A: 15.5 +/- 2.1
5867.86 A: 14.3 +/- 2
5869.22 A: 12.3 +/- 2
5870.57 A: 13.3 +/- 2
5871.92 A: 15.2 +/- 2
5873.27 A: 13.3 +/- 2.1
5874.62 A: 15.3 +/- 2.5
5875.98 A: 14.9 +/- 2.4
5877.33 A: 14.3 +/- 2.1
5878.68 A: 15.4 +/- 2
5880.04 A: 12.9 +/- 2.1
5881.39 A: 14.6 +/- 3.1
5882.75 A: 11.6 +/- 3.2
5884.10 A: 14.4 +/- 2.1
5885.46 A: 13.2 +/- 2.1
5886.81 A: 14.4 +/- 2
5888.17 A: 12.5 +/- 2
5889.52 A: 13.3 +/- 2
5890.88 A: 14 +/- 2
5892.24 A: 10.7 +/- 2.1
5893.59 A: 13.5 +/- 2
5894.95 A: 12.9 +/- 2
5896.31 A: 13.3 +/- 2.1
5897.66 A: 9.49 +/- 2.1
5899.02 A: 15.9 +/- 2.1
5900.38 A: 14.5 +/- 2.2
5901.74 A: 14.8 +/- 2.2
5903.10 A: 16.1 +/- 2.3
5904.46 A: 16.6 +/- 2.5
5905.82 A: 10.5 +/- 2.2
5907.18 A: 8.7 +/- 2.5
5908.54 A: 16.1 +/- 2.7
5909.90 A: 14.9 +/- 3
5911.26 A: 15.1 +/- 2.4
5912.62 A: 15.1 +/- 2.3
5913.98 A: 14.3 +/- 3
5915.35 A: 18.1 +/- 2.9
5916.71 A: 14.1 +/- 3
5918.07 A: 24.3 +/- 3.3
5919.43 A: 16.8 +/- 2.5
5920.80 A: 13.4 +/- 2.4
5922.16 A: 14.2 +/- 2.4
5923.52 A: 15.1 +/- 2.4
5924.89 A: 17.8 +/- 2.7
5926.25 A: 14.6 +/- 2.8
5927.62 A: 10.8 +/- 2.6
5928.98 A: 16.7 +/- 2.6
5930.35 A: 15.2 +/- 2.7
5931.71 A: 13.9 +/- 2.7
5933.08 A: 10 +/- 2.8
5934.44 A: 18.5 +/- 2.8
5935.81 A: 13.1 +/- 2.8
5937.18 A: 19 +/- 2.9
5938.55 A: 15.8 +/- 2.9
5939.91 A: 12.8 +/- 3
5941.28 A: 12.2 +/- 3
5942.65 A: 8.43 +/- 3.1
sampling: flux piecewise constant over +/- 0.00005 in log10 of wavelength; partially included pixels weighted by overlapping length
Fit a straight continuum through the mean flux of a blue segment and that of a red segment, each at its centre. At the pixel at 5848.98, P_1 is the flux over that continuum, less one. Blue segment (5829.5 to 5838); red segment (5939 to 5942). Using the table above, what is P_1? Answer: -0.17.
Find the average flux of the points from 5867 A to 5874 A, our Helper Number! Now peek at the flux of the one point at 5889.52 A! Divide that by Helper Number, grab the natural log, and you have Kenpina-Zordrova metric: -0.03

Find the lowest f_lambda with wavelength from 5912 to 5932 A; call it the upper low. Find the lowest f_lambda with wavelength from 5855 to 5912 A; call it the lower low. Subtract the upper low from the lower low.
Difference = -2.1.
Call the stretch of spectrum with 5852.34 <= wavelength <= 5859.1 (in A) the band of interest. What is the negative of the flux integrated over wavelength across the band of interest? -88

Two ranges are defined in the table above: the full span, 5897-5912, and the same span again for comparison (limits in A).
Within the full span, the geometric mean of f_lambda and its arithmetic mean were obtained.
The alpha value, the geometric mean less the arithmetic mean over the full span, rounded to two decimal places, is -0.32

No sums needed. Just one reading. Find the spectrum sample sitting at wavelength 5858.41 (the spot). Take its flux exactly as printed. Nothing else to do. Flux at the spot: 15.9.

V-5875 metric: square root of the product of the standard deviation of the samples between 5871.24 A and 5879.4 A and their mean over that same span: 3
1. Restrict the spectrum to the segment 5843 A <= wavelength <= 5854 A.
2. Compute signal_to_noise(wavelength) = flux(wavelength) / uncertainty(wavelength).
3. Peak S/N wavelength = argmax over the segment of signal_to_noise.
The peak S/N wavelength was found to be 5843.59 A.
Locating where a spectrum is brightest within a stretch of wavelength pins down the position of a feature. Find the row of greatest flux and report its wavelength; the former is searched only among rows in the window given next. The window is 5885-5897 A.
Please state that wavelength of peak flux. 5886.81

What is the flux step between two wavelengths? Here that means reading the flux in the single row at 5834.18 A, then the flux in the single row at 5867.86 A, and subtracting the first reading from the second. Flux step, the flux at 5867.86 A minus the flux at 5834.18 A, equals -1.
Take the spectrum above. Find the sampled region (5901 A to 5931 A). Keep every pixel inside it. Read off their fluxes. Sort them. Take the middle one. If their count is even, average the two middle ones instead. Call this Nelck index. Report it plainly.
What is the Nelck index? 15.1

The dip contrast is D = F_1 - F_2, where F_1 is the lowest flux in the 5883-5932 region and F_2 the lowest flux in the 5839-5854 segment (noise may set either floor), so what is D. -1.4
